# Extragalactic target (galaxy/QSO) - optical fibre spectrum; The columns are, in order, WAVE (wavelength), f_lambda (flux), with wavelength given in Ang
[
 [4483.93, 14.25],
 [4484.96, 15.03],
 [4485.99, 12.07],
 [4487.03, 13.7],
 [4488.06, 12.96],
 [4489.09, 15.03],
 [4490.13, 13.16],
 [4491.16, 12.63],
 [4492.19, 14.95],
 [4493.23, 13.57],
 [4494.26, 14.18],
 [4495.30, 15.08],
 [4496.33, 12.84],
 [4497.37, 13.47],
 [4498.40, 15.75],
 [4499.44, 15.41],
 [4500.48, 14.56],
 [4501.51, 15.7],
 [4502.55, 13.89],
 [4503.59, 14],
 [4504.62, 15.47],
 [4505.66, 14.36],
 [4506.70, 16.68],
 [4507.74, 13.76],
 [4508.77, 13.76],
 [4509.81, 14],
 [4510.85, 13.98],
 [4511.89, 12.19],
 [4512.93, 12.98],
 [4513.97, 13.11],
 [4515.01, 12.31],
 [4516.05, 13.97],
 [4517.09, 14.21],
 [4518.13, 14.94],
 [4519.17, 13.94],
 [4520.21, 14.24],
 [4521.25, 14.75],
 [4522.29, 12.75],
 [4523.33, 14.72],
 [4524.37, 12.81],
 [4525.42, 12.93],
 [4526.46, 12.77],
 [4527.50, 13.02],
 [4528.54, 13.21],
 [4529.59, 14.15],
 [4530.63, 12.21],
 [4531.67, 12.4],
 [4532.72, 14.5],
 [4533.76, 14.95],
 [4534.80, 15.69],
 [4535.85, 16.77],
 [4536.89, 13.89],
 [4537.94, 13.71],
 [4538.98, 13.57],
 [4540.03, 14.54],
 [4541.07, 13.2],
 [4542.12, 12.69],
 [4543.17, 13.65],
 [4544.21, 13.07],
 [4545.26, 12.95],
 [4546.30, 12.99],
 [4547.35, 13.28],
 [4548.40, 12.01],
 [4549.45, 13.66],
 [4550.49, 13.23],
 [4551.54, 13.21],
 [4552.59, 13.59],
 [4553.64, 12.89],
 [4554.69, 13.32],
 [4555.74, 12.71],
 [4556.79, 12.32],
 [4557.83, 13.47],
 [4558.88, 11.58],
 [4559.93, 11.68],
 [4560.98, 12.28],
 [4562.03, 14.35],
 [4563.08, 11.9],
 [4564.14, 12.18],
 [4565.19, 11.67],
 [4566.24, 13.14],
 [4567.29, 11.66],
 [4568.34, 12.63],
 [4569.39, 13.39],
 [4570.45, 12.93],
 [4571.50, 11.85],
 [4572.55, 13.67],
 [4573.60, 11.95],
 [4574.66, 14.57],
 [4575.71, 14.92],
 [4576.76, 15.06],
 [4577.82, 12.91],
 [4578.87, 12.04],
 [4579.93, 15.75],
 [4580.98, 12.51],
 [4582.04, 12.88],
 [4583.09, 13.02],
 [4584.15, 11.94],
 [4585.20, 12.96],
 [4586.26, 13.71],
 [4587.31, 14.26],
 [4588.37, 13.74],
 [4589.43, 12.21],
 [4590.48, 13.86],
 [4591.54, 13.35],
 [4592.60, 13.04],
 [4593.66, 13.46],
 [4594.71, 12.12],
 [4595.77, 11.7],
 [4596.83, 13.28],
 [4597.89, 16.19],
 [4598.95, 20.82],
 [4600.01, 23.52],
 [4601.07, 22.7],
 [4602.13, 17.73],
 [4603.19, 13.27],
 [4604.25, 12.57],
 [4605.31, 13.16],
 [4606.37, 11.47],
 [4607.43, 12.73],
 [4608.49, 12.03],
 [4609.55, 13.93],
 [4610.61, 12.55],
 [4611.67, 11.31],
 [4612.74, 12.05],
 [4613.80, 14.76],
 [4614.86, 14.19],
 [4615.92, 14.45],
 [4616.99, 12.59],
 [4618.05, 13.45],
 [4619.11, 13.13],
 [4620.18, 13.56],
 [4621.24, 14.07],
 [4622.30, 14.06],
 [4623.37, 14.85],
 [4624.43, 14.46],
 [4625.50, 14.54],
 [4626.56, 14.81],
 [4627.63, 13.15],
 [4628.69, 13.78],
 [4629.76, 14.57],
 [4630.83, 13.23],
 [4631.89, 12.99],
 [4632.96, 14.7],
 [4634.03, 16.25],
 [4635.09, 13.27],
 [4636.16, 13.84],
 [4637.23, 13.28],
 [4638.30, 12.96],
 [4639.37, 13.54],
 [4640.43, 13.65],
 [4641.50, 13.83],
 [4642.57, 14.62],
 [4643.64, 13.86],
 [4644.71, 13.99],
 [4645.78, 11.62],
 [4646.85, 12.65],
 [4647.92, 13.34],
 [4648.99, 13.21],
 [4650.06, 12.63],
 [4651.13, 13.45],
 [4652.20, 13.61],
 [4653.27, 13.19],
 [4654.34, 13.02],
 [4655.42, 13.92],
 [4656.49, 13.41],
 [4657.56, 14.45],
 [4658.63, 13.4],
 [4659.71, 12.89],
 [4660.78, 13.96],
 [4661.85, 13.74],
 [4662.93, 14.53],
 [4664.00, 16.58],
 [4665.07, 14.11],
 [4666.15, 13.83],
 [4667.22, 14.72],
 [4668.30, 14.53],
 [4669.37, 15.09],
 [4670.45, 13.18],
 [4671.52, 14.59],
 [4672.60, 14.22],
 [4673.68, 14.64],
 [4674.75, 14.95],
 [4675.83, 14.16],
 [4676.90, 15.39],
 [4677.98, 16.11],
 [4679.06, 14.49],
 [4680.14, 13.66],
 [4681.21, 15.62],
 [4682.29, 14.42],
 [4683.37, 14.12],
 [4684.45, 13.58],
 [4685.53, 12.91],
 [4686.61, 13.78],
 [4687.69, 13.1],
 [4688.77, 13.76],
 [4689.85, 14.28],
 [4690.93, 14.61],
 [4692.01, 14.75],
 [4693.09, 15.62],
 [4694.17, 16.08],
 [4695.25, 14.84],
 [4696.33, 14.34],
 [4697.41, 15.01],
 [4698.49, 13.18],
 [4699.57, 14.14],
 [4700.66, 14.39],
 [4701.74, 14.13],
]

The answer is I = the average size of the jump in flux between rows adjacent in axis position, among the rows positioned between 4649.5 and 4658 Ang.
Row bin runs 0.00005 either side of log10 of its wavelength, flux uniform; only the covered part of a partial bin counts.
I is 0.57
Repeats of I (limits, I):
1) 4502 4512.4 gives 1.11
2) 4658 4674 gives 0.94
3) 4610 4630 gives 0.78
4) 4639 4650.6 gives 0.68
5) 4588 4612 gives 1.71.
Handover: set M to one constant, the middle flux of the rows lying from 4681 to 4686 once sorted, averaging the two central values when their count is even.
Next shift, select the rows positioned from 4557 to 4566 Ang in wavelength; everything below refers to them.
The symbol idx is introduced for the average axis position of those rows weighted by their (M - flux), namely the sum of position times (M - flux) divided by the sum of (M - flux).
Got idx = 4561.8 Ang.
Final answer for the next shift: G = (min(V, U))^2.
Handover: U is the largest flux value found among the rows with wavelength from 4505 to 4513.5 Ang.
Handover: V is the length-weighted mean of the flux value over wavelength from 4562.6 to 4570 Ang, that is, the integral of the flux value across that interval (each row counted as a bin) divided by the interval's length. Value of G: 153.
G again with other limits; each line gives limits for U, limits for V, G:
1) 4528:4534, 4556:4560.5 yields 152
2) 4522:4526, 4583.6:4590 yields 173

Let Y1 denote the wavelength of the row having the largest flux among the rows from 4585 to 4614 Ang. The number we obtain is 4600.01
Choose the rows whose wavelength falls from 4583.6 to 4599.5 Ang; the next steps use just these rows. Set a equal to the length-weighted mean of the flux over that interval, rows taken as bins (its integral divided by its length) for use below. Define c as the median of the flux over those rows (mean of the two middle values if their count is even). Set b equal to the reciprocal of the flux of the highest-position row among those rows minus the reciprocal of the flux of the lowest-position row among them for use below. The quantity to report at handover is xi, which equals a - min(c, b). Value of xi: 13.8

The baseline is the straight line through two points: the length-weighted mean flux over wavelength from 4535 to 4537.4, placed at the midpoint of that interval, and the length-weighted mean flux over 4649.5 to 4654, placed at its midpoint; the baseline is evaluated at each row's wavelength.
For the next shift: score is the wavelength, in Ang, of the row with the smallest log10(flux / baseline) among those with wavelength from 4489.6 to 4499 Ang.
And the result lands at 4491.16 Ang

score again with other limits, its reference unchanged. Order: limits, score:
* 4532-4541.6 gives 4541.07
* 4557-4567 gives 4558.88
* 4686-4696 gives 4687.69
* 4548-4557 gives 4548.40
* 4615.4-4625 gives 4616.99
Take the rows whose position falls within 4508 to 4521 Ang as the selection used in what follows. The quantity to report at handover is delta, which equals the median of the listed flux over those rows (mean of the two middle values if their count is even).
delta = 14.0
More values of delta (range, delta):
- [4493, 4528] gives 14.0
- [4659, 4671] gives 14.1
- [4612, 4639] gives 13.8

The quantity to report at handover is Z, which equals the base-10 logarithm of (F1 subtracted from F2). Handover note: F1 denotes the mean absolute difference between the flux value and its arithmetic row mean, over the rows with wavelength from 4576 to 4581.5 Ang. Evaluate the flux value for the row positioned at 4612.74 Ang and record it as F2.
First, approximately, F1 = 1.4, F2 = 12.05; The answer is 1.03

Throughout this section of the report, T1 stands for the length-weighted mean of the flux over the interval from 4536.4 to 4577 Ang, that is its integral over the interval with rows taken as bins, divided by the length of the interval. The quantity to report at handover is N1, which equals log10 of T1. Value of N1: 1.12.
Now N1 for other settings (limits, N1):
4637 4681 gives 1.14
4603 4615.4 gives 1.11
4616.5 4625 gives 1.14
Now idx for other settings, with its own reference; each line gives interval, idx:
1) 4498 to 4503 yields 4499.7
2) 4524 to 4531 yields 4527.4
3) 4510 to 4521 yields 4512.7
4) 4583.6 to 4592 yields 4587.1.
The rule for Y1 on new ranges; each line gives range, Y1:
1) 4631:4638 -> 4634.03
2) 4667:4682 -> 4677.98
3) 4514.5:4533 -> 4518.13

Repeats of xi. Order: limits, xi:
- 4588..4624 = 14.2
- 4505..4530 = 13.7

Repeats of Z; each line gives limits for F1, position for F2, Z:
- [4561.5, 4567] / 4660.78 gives 1.12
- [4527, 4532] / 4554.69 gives 1.11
